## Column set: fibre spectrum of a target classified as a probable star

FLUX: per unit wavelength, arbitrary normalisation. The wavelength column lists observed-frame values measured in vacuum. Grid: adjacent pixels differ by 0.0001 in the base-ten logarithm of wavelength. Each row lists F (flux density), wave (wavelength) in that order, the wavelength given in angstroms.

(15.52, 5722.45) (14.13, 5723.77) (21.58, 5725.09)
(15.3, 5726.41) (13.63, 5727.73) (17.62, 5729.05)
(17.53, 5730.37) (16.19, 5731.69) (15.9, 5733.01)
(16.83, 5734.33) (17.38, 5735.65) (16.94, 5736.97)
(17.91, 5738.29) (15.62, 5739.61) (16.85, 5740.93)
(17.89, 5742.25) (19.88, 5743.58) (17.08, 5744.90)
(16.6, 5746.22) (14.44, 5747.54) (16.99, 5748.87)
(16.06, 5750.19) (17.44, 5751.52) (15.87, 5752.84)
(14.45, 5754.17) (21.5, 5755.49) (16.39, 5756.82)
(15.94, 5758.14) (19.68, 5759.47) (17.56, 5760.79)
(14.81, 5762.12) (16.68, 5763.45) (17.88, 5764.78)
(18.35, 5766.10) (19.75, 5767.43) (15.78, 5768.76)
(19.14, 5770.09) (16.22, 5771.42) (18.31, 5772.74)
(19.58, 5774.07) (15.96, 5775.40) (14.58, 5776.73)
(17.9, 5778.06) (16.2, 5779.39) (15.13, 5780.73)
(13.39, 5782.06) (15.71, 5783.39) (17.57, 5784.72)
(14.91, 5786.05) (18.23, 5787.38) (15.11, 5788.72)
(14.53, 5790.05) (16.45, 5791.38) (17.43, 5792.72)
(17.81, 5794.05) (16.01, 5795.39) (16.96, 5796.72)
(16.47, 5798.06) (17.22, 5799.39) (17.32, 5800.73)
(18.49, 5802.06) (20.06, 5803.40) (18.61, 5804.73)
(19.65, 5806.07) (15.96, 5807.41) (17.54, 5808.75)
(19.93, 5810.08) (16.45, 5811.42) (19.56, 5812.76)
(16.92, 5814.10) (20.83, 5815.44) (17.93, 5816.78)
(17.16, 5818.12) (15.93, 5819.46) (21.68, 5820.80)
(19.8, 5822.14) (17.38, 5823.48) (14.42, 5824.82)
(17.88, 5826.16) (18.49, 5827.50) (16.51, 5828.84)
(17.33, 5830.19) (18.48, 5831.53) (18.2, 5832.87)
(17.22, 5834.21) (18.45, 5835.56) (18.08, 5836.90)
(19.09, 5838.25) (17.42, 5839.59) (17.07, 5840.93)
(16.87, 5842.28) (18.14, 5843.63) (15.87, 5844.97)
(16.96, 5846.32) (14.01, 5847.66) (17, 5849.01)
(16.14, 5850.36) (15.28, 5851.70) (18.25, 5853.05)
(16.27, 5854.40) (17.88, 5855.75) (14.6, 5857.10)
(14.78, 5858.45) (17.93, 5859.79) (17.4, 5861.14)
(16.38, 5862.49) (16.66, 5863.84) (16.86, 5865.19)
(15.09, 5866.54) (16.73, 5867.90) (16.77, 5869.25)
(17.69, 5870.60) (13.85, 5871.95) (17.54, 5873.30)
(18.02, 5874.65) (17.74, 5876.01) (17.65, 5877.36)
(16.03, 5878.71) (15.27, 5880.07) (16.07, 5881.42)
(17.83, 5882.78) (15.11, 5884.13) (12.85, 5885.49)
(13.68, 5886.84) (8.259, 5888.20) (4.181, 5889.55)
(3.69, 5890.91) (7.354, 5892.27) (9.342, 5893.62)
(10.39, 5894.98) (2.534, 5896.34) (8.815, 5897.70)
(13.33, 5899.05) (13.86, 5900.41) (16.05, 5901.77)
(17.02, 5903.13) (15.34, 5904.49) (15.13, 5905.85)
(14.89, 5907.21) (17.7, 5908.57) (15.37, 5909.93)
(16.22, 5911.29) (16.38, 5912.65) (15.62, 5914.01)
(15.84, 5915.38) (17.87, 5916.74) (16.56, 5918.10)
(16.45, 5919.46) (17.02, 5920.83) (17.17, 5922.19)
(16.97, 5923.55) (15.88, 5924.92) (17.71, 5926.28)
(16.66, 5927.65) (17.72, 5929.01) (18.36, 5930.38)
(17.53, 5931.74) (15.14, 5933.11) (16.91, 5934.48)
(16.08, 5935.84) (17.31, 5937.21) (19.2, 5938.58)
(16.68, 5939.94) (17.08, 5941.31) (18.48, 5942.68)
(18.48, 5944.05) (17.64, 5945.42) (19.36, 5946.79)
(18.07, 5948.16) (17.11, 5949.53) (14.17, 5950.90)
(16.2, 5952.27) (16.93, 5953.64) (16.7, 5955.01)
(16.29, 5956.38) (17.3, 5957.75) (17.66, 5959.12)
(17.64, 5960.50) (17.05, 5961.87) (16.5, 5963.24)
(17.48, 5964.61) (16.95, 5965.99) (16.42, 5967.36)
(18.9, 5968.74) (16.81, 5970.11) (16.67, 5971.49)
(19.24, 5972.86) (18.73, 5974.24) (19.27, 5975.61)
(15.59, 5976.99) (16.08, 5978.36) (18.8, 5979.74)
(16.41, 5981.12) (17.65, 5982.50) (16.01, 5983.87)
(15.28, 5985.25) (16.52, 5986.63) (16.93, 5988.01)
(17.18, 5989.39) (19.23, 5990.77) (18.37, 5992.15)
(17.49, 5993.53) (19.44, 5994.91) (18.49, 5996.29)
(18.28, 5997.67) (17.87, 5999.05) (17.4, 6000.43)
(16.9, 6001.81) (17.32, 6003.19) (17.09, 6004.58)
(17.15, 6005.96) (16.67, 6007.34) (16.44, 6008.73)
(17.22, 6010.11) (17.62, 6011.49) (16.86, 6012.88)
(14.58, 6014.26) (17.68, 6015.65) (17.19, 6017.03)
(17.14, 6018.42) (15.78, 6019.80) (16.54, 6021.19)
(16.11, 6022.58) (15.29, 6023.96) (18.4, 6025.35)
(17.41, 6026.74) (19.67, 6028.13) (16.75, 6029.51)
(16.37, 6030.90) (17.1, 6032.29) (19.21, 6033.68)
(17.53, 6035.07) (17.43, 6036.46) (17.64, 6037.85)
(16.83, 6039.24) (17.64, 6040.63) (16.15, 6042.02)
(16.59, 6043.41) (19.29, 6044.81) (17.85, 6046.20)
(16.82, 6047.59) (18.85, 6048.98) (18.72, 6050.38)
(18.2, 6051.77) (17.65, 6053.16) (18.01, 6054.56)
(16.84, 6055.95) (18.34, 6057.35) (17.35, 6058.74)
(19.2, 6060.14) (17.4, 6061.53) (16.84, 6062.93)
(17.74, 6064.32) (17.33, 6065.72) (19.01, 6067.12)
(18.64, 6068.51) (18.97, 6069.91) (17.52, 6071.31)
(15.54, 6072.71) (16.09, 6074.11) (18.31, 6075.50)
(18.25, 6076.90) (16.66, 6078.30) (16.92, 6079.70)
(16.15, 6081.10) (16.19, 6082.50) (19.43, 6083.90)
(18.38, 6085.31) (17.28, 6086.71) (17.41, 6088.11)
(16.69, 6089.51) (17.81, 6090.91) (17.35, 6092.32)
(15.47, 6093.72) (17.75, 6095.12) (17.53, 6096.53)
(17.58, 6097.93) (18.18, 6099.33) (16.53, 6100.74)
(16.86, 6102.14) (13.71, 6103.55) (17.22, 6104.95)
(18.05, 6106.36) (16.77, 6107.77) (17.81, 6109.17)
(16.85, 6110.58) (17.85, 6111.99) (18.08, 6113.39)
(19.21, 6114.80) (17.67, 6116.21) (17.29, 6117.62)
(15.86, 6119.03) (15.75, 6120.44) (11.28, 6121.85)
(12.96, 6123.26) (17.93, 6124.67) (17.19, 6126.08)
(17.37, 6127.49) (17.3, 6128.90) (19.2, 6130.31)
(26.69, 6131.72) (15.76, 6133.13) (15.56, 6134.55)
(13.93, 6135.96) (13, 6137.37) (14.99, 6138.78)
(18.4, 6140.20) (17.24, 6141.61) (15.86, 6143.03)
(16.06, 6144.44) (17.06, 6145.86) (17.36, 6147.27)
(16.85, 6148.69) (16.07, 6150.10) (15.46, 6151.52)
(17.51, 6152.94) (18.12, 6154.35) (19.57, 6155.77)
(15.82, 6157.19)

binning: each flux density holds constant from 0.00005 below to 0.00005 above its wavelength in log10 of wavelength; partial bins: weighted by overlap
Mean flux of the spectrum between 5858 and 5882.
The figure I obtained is 16.6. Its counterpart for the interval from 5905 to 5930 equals 16.5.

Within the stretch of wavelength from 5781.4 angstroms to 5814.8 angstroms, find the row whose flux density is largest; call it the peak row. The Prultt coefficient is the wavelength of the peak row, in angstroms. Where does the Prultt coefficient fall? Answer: 5803.40 angstroms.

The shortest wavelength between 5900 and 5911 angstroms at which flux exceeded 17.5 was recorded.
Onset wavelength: 5908.57 angstroms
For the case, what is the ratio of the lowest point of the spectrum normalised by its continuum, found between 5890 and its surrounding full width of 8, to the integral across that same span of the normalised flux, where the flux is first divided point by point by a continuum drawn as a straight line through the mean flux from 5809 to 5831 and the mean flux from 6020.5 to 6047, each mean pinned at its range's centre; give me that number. 0.059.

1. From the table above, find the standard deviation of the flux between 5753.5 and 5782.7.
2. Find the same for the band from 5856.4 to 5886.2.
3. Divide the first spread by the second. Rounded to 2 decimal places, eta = 1.43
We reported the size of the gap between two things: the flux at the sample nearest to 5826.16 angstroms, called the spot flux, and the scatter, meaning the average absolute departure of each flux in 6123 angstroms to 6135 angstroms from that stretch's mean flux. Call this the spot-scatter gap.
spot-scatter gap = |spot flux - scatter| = 15.5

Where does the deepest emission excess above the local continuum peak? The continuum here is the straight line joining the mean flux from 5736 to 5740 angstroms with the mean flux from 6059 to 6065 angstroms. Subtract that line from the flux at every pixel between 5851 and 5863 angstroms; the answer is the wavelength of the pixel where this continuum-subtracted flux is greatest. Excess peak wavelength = 5853.05 angstroms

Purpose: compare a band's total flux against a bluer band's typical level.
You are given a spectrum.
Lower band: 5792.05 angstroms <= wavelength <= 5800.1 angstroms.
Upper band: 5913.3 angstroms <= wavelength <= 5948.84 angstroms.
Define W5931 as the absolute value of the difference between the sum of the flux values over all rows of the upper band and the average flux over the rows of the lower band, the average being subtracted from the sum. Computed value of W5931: 431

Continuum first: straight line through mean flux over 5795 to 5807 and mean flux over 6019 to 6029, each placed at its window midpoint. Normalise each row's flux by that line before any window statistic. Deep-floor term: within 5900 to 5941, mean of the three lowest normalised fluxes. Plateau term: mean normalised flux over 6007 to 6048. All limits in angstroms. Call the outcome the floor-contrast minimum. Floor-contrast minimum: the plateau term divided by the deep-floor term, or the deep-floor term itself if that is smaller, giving 0.84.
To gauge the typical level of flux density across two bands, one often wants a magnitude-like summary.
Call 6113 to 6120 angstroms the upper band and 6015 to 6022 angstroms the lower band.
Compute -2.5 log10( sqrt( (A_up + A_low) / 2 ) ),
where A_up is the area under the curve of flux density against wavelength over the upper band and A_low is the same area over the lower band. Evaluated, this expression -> -2.60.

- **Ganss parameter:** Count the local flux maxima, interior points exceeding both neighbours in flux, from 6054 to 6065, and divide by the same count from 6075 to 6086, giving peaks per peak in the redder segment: 1.0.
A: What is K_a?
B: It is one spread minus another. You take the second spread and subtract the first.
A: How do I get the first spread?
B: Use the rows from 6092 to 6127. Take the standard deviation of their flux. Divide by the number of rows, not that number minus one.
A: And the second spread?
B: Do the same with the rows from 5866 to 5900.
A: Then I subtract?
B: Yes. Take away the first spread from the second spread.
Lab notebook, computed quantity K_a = 3.0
